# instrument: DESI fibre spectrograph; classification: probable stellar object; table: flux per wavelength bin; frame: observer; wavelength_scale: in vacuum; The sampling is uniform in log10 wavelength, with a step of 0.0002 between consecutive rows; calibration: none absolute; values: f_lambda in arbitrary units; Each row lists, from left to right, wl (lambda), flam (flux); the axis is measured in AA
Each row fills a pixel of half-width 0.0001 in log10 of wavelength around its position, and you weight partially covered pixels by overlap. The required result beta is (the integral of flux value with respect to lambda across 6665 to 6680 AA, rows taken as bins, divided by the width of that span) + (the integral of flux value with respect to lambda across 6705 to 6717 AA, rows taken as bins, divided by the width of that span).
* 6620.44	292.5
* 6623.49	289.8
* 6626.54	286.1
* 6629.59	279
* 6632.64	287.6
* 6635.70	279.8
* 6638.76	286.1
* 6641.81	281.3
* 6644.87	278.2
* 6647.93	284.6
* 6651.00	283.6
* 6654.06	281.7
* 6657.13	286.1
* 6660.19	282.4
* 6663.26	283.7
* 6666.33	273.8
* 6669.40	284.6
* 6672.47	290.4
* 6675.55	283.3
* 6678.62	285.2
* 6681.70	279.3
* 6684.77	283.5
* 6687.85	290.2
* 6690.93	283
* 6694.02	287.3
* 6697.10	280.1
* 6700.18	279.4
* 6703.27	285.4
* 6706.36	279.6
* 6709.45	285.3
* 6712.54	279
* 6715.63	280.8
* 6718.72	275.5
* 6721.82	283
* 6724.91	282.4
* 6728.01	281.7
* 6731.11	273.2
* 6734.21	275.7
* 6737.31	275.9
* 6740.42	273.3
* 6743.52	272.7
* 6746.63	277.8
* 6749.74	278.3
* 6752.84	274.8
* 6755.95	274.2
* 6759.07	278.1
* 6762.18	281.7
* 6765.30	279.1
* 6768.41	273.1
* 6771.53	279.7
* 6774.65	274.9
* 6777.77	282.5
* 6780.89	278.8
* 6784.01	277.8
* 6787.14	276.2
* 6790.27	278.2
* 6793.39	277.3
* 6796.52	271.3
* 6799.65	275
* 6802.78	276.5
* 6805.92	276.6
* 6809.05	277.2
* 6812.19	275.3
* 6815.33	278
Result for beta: 565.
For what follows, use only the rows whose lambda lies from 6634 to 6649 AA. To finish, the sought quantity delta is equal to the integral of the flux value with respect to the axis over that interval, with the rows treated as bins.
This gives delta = 4230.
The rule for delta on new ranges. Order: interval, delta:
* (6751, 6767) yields 4443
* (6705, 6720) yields 4203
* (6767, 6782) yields 4167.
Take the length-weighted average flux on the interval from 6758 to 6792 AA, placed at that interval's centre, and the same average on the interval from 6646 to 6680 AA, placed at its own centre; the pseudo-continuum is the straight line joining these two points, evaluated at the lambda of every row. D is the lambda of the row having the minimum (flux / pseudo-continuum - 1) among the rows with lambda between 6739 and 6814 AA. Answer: 6743.52 AA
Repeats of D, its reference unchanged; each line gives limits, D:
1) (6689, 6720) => 6718.72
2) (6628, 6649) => 6644.87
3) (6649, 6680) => 6666.33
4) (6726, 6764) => 6731.11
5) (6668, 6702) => 6681.70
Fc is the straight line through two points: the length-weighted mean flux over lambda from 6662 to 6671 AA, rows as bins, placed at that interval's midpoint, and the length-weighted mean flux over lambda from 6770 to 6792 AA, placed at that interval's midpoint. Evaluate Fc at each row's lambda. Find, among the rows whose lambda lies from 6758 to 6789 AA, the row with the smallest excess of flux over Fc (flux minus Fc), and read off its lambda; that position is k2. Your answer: 6768.41 AA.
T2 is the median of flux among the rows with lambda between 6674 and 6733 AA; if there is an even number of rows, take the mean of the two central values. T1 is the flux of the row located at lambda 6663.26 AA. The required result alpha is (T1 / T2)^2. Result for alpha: 1.01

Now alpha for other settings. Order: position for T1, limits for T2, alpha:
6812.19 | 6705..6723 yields 0.97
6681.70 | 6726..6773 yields 1.02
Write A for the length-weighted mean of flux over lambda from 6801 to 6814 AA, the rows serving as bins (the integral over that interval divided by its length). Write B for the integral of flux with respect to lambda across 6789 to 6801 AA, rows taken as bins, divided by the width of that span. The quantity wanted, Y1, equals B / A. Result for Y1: 1.00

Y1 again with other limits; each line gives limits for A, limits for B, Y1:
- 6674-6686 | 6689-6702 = 1.00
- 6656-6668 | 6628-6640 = 1.01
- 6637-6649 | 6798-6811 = 0.98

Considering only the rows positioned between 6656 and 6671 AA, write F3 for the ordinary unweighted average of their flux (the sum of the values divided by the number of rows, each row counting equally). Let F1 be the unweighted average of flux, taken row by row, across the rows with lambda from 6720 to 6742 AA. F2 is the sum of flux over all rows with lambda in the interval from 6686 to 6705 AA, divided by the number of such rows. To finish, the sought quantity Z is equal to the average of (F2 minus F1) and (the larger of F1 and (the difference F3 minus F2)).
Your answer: 142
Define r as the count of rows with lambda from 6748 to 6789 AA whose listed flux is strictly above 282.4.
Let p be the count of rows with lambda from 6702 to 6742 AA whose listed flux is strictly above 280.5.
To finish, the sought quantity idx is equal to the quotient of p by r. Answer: 6.0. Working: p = 6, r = 1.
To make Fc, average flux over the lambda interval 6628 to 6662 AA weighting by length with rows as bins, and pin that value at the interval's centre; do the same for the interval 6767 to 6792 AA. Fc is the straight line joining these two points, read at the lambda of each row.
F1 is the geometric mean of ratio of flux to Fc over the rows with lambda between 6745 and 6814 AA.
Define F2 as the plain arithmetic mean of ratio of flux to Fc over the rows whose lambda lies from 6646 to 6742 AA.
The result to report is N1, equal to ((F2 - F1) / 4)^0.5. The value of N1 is 0.036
